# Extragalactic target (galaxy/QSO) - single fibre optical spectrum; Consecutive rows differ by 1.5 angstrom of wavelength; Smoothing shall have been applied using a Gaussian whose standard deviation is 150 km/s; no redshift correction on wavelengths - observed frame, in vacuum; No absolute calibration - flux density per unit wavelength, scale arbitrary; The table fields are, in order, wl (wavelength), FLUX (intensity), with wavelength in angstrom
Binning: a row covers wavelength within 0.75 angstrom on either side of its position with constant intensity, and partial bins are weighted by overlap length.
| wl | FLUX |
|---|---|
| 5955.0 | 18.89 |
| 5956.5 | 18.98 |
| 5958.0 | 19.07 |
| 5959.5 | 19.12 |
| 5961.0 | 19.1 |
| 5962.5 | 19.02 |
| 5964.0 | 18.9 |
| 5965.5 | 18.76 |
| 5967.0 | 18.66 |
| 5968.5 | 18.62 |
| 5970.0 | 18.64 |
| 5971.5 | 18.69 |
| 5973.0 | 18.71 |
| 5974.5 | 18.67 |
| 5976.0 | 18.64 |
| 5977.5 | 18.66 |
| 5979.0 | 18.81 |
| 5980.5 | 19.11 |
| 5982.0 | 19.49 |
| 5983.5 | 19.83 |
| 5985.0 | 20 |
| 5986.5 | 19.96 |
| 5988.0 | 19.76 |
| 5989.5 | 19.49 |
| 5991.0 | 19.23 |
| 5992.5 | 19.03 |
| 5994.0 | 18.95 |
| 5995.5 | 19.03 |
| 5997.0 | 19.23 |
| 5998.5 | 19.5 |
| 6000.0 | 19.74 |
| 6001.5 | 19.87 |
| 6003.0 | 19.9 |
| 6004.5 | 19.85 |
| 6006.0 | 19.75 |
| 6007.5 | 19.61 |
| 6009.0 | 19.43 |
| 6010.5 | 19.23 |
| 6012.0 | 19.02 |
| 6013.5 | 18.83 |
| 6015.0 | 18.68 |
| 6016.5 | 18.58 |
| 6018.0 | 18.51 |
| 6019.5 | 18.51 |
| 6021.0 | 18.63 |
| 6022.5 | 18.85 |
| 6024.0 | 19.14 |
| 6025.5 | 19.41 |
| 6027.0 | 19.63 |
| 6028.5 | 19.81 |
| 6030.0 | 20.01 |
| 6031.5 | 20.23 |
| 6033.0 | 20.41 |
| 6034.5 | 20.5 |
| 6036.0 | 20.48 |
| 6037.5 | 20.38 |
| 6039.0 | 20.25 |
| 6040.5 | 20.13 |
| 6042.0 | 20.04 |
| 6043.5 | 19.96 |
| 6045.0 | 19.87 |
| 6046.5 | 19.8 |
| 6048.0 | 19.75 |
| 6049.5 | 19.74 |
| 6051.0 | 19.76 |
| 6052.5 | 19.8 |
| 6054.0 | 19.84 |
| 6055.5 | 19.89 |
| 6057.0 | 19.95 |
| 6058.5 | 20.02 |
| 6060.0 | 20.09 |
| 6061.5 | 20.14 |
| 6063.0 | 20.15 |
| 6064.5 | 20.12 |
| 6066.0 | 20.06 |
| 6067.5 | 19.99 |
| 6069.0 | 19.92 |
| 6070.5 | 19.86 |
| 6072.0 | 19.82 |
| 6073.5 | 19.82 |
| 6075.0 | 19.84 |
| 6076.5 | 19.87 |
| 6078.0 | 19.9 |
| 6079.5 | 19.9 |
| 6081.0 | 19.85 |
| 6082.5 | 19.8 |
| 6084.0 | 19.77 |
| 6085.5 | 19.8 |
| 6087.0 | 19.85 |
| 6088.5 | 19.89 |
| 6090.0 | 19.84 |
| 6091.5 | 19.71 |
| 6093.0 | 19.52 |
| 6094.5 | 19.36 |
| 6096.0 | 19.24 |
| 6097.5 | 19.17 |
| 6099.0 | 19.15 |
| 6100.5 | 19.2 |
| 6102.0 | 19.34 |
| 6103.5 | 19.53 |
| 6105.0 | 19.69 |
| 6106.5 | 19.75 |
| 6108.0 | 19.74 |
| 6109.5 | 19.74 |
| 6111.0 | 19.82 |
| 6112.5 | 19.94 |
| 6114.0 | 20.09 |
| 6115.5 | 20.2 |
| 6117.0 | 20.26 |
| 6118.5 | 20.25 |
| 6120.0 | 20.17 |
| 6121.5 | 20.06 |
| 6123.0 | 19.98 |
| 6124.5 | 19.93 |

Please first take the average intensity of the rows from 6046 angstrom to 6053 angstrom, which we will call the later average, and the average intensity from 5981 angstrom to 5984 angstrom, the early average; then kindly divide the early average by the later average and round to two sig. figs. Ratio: 0.99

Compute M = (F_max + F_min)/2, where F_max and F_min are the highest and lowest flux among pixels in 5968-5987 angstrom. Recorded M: 19.31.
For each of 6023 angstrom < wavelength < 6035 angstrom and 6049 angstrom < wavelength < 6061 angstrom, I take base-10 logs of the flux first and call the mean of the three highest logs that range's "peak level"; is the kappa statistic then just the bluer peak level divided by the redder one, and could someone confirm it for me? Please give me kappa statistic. 1.01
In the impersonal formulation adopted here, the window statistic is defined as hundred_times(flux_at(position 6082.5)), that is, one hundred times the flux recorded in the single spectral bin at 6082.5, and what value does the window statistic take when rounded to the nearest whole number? 1980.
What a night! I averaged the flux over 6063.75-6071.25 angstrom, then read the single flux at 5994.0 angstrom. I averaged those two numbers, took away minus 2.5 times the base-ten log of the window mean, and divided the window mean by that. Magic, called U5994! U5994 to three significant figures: 0.880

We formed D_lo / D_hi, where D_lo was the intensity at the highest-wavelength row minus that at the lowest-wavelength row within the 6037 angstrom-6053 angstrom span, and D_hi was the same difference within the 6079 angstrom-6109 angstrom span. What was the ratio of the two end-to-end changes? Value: 4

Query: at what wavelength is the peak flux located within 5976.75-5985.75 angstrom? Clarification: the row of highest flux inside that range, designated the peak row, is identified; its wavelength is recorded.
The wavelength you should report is 5985.0 angstrom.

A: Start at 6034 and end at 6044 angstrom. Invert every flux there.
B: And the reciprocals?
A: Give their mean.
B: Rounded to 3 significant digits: 0.0494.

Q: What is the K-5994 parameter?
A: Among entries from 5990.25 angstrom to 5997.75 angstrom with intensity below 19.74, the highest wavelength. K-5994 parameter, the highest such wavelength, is 5997.0 angstrom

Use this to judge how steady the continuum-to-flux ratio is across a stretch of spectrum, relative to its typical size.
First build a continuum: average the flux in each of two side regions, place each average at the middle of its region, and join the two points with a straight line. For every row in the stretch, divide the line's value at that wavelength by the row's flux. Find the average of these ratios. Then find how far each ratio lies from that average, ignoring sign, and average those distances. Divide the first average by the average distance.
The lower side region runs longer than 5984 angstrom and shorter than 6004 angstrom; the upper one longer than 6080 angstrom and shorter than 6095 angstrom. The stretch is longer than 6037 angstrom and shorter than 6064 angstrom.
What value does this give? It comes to 129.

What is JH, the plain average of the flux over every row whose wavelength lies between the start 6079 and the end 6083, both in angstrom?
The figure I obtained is 19.85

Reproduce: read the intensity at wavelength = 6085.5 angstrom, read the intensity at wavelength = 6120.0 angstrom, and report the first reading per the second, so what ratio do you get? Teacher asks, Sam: 0.98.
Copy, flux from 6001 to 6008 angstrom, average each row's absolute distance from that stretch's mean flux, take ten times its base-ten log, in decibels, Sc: -10.3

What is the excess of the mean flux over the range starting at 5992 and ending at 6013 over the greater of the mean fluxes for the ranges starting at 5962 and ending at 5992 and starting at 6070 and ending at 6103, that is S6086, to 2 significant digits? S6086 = -0.22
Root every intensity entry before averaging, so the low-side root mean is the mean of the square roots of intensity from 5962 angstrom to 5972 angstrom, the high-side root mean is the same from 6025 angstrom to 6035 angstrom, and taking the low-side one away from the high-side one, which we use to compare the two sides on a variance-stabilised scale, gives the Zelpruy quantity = 0.14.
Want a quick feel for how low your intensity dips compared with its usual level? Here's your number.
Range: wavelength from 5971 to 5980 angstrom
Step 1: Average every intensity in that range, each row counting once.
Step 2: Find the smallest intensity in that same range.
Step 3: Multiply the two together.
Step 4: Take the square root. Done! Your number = 18.67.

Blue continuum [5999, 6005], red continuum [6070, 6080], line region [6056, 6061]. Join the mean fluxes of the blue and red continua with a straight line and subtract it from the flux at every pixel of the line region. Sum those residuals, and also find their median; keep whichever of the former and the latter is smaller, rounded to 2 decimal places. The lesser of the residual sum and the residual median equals 0.17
